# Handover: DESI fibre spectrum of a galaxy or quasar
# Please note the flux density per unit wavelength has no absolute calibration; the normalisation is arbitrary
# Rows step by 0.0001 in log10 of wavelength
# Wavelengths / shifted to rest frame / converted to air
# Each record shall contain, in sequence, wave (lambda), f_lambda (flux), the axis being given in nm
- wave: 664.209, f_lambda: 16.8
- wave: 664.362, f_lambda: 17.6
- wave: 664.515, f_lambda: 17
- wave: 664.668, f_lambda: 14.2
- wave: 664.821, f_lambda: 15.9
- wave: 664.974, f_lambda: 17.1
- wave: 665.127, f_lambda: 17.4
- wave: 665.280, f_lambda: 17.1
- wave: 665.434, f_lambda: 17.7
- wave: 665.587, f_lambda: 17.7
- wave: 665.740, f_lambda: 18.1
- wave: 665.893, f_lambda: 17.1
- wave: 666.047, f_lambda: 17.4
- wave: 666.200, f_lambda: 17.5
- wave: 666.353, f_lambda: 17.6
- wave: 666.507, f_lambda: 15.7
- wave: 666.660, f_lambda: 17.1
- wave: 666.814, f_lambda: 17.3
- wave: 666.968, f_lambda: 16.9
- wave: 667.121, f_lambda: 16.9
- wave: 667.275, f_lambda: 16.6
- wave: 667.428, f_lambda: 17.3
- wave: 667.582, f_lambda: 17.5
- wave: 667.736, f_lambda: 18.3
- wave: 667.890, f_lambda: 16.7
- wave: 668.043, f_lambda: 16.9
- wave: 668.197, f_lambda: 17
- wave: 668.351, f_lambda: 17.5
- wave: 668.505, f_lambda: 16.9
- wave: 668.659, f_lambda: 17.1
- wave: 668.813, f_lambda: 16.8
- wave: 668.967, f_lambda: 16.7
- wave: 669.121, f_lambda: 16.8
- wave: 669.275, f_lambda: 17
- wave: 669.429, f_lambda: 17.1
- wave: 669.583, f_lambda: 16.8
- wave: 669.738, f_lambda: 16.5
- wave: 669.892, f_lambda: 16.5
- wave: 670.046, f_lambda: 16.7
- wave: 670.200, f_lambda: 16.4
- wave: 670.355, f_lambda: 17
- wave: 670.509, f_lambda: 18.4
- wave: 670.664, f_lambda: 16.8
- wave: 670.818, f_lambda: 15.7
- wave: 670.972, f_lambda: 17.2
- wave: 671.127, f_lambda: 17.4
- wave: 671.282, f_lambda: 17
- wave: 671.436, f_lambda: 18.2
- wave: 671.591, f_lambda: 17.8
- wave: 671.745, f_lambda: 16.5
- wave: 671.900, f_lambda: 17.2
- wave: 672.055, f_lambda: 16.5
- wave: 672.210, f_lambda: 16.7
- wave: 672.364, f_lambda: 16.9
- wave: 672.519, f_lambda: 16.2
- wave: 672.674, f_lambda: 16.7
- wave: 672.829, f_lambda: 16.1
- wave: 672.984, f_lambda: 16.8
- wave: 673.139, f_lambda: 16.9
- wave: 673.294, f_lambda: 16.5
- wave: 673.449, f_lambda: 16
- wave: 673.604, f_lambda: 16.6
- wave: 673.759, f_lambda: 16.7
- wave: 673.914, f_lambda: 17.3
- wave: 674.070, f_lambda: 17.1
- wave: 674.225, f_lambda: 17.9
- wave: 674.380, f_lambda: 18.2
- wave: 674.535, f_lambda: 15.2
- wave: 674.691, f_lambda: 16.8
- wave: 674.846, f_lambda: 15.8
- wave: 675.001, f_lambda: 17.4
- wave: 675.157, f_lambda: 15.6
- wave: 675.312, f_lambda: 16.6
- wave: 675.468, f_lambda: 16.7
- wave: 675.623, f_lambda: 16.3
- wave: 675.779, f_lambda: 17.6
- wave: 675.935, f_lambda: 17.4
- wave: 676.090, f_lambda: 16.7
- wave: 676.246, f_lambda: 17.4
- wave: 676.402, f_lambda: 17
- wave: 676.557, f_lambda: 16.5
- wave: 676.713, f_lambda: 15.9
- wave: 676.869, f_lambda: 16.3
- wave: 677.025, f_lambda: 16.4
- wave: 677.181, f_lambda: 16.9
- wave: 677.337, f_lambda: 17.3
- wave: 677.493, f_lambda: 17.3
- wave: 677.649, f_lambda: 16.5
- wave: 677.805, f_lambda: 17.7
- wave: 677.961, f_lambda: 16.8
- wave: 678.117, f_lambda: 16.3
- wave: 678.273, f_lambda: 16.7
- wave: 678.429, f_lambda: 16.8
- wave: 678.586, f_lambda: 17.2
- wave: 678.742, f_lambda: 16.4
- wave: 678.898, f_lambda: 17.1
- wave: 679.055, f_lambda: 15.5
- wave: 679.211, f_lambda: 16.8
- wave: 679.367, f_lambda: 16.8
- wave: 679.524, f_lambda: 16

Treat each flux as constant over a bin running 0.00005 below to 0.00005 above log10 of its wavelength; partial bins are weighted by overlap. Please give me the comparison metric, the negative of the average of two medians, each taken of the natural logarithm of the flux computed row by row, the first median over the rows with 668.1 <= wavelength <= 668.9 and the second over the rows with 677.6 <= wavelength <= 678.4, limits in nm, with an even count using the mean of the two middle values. -2.824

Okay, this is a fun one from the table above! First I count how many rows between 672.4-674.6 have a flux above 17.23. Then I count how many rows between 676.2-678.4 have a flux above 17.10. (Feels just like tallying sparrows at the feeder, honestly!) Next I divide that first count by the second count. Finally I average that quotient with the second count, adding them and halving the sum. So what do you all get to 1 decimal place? 2.4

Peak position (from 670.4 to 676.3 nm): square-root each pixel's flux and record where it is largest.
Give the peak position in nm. 670.509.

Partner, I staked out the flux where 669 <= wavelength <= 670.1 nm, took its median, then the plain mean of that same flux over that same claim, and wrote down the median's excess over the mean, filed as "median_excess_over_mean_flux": 0.03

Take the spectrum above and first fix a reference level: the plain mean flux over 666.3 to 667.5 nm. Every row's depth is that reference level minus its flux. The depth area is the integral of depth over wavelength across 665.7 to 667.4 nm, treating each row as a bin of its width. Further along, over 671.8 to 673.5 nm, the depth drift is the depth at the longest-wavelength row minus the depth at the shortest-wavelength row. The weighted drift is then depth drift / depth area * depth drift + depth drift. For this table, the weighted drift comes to -3.4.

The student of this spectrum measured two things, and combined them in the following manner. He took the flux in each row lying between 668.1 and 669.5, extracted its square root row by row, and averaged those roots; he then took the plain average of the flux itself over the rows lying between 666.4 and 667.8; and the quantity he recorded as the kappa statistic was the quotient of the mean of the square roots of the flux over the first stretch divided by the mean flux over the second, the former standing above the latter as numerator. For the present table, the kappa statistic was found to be 0.242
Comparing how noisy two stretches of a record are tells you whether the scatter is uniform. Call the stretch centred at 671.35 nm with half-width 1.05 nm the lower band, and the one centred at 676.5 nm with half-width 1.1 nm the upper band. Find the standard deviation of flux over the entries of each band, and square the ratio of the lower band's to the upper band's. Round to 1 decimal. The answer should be 1.9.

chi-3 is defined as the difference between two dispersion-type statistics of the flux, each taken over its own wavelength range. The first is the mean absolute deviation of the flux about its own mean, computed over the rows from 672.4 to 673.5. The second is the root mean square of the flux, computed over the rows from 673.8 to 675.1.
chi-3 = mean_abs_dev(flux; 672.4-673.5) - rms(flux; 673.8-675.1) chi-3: -16.7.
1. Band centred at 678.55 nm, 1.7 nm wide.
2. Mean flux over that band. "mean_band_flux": 16.7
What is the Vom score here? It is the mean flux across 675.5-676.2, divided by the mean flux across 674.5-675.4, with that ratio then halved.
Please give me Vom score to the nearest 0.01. 0.52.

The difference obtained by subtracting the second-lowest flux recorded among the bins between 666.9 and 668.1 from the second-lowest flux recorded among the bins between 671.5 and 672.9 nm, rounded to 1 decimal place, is -0.5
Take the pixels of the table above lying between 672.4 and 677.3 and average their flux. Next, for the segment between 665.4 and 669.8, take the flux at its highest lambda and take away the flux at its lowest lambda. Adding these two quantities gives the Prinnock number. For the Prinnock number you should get 15.5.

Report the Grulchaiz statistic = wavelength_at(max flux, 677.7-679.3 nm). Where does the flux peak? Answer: 677.805 nm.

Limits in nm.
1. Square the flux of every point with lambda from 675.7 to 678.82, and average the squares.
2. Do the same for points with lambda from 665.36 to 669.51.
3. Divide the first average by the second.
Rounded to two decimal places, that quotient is 0.97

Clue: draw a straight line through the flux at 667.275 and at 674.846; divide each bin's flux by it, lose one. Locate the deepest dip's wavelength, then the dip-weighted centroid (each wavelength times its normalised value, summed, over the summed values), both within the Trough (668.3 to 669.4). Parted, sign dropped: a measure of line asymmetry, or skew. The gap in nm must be 0.22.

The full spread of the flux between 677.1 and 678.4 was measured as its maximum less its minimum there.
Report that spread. 1.4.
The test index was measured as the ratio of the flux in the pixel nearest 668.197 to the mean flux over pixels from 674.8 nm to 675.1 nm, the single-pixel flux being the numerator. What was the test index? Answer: 1.02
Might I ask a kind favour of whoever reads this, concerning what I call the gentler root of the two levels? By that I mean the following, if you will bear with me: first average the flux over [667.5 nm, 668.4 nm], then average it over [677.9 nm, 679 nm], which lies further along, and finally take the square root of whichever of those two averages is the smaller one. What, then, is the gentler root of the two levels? 4.09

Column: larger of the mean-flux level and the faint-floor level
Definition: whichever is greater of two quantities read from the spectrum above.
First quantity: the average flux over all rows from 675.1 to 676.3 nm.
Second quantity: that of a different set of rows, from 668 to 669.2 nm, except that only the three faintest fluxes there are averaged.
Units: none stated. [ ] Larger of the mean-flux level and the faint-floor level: 16.8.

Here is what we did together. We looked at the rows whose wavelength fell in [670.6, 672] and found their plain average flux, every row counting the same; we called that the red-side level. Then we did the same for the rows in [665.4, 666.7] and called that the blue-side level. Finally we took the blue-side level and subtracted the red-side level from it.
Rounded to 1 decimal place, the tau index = 0.2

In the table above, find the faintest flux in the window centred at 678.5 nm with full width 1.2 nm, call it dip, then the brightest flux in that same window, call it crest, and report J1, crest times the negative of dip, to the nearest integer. -267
